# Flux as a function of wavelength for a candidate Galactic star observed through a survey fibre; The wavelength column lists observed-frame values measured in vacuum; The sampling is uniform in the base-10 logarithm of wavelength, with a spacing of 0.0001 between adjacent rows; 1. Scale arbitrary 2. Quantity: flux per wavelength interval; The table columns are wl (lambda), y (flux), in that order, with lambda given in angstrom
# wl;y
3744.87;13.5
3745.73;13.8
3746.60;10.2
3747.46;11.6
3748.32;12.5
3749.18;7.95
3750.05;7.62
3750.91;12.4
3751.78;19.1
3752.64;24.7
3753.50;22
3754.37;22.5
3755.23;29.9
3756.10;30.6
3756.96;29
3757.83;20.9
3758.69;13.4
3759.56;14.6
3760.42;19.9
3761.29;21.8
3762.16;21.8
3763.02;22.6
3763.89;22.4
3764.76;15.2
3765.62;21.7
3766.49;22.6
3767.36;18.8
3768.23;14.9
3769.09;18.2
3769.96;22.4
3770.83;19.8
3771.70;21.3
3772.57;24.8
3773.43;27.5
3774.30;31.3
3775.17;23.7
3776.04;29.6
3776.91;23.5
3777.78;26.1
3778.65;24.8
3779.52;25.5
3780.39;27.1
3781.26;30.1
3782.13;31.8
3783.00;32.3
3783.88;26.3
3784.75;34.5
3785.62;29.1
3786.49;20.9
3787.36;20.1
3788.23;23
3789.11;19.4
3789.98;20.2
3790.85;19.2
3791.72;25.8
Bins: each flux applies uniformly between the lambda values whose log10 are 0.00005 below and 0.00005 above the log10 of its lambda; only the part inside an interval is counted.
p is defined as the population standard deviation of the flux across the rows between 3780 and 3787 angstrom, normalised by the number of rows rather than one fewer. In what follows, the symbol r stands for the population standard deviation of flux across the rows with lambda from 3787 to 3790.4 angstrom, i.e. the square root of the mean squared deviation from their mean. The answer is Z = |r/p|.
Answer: 0.35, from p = 4.0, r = 1.4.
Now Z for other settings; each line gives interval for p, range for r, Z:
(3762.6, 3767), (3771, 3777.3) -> 1.17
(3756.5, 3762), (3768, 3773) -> 0.61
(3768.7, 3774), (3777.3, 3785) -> 1.07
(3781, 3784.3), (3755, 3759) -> 2.83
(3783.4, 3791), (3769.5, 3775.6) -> 0.73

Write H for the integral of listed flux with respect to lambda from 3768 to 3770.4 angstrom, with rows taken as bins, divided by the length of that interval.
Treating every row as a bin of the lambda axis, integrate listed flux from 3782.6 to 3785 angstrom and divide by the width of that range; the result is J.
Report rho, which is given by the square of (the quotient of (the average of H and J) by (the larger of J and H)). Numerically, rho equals 0.65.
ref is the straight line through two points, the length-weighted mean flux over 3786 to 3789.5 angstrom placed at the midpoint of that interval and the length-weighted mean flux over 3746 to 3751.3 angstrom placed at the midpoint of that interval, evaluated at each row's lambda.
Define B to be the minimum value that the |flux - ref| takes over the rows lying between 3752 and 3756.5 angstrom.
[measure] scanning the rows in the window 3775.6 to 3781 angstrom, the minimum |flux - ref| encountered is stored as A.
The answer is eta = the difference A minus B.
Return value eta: -5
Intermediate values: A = 5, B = 10.2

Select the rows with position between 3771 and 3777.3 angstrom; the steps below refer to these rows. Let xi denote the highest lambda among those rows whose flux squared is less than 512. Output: 3771.70 angstrom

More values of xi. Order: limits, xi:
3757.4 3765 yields 3764.76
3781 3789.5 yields 3789.11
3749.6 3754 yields 3753.50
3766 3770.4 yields 3769.96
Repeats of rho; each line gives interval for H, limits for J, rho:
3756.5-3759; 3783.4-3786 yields 0.74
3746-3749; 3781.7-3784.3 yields 0.47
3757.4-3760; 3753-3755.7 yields 0.69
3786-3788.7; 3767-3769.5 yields 0.81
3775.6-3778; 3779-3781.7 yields 0.96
